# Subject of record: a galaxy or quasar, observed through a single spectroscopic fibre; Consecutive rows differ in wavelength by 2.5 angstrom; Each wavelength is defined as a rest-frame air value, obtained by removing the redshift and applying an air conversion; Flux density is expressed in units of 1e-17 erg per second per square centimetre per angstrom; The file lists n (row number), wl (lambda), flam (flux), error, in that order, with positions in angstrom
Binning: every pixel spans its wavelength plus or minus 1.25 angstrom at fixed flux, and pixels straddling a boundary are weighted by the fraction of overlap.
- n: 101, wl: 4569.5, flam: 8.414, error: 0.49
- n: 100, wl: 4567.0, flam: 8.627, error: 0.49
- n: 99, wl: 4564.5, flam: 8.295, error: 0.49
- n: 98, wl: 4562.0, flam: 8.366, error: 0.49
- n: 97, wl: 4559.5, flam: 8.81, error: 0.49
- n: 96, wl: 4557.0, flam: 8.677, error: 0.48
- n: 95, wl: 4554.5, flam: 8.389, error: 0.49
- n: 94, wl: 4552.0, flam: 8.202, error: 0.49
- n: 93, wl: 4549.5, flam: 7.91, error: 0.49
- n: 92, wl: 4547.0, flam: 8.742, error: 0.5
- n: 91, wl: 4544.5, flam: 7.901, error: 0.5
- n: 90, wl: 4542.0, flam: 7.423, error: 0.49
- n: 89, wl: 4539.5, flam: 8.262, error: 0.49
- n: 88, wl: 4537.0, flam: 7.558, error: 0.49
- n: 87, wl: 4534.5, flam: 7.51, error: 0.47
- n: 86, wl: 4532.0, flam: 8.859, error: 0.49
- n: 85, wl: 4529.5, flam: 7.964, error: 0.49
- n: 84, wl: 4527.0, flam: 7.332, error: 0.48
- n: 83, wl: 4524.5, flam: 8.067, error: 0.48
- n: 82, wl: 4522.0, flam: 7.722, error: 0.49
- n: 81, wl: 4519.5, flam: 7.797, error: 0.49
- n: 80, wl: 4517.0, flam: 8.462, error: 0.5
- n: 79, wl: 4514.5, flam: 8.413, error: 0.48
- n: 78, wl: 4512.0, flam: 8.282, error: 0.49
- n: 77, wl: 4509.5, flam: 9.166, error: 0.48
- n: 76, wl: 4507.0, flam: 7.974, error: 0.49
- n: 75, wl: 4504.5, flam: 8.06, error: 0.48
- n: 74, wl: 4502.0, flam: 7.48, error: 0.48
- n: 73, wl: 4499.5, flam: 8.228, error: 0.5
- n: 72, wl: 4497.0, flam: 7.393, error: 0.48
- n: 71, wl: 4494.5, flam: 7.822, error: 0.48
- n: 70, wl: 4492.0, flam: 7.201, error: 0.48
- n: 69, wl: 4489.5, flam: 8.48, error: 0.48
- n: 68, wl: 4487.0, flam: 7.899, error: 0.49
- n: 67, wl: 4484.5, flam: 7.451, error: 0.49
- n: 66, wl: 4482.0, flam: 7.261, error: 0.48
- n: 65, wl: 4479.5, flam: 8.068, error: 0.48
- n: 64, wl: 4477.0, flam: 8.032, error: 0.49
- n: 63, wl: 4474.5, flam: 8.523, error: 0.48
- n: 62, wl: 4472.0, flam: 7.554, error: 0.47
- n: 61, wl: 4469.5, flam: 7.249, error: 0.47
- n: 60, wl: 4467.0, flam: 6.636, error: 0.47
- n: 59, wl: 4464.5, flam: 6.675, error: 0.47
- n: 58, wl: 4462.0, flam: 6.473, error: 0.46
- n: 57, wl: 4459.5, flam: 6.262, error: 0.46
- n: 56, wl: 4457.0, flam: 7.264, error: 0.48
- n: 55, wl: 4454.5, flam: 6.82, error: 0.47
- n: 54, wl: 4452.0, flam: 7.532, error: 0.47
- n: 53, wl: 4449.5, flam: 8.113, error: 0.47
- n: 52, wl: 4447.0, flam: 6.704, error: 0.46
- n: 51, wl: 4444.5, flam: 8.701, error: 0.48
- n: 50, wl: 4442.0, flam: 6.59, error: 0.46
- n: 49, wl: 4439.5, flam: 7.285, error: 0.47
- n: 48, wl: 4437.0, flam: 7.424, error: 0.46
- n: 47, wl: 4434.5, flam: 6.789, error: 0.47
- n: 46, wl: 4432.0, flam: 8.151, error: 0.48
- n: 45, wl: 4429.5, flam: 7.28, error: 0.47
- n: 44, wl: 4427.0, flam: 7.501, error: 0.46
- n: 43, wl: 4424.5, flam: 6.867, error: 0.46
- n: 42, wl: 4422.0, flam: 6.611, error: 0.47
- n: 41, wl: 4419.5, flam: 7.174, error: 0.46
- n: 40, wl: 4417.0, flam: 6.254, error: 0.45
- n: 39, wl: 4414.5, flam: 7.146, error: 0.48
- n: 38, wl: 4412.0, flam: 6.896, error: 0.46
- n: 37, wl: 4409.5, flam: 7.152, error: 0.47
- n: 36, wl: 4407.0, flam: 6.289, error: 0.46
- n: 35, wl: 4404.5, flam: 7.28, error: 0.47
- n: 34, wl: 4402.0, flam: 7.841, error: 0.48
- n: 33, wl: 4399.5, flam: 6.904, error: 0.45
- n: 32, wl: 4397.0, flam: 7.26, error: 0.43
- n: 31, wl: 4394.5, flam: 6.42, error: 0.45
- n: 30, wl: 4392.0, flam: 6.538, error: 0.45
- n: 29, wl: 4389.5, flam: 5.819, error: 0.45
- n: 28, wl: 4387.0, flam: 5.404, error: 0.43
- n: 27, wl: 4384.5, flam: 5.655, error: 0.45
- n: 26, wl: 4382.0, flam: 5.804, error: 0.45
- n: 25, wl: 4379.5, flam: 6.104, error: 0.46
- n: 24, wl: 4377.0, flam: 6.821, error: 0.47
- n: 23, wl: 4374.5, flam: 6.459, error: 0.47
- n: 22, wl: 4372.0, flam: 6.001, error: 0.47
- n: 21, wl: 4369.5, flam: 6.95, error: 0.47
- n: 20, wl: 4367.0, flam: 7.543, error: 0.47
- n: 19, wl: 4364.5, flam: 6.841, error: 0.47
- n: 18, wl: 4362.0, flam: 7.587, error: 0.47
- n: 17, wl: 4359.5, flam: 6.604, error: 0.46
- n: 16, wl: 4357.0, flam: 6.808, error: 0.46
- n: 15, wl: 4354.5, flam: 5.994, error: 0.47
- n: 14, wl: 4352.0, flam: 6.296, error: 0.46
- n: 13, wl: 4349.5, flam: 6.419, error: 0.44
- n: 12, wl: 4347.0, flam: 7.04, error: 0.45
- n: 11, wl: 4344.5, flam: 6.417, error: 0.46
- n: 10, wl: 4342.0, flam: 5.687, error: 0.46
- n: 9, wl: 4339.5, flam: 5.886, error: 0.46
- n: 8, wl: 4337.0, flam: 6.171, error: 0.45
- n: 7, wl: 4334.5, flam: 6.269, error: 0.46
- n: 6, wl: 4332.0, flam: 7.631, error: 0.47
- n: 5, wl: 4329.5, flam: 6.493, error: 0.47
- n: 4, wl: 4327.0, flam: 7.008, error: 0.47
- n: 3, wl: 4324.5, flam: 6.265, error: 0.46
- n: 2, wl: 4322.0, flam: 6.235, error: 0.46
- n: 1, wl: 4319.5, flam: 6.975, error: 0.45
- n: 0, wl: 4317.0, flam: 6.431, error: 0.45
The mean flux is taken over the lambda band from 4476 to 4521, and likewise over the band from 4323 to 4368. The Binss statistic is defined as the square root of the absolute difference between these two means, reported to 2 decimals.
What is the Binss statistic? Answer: 1.17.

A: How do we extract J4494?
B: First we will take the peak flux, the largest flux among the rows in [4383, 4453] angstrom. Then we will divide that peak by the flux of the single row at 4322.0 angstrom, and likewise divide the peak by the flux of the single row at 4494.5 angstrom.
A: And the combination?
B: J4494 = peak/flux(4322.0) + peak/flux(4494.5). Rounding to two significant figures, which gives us 2.5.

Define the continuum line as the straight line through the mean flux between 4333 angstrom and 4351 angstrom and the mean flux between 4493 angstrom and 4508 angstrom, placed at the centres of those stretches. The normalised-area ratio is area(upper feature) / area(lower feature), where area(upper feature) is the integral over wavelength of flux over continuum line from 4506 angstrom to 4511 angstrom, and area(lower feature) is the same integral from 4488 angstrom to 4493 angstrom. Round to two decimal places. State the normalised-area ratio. 1.07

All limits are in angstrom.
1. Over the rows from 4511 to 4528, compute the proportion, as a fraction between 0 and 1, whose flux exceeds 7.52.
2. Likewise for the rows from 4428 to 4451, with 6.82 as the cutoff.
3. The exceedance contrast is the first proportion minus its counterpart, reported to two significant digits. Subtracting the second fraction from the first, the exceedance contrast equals 0.19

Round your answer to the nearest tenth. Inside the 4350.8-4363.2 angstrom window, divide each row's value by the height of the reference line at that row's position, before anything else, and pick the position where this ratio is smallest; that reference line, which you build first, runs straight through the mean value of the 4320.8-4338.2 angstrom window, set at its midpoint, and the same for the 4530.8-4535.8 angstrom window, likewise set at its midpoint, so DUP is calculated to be 4354.5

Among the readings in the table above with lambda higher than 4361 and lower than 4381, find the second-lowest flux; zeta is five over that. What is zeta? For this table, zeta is 0.82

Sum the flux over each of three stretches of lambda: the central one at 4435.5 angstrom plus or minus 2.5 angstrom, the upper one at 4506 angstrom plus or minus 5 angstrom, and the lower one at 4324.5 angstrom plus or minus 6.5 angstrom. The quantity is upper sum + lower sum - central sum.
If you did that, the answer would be 51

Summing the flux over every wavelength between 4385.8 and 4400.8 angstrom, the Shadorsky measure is 38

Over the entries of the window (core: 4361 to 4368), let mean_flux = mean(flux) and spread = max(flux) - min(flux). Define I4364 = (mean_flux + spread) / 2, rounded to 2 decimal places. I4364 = 4.03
